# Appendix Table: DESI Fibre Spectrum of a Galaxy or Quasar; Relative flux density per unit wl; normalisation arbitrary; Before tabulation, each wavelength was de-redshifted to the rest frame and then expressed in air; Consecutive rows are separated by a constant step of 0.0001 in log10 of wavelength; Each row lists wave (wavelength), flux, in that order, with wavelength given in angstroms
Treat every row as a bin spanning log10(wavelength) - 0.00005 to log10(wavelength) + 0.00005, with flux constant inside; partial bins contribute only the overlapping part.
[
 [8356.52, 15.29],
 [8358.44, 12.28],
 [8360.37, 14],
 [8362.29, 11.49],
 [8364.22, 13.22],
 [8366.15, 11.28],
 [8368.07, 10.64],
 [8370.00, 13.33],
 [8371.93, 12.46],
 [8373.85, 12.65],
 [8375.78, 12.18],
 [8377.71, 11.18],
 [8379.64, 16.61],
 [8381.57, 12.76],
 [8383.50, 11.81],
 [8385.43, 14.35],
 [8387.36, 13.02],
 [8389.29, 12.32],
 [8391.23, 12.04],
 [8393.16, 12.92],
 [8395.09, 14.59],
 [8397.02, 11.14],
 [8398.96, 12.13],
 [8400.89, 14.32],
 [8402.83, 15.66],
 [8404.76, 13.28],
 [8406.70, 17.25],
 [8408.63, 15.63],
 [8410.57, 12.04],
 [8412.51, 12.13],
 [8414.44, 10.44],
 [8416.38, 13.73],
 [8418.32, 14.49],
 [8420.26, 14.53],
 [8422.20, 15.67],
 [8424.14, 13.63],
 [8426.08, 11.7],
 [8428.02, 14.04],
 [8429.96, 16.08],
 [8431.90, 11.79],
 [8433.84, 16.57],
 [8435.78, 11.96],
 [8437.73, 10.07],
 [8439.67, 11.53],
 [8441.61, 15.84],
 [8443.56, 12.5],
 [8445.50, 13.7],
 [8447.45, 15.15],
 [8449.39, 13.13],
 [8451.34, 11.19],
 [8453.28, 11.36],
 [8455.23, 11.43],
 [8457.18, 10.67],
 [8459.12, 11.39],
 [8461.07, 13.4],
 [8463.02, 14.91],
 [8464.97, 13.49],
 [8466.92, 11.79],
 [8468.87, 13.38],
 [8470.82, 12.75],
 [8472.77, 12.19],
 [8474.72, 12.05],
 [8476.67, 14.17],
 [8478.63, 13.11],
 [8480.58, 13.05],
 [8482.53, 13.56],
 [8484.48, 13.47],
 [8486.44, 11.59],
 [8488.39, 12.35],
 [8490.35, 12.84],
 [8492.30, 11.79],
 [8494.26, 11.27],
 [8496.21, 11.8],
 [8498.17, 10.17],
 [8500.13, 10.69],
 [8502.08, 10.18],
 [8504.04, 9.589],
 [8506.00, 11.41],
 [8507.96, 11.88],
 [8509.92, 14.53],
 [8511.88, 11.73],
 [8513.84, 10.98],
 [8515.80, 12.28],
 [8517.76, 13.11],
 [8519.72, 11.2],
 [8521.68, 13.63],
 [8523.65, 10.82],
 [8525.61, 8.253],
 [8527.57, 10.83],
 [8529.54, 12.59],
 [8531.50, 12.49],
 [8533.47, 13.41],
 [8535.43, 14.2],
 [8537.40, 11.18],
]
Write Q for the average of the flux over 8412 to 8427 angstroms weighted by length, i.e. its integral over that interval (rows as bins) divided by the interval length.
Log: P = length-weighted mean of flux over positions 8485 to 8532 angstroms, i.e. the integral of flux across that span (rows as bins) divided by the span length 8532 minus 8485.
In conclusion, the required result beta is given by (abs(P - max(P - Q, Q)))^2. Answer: 3.0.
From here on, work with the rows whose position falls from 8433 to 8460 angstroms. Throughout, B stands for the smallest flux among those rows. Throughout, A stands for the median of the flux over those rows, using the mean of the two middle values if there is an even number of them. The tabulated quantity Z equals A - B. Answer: 1.7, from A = 11.7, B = 10.07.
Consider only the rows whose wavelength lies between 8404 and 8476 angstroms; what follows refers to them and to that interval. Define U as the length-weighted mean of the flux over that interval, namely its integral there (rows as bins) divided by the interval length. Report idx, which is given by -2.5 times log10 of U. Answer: -2.80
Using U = 13.2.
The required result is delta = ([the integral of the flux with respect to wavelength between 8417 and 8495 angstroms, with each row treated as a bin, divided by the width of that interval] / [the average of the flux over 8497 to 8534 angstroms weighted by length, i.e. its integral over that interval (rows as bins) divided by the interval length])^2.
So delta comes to 1.27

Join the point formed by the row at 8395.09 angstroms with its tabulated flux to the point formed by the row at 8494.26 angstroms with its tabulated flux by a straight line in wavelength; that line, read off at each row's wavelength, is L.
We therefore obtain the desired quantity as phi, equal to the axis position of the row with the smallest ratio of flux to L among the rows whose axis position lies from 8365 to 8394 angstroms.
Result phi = 8368.07 angstroms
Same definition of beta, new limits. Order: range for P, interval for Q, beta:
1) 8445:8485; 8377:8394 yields 0.0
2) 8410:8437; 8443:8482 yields 0.5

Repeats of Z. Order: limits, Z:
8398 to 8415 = 2.8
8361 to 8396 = 1.9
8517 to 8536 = 4.3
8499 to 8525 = 1.8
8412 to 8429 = 3.3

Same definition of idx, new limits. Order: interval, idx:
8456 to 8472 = -2.76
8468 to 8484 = -2.79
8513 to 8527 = -2.65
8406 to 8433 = -2.85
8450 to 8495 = -2.74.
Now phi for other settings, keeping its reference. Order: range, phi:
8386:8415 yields 8414.44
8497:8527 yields 8525.61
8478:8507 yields 8504.04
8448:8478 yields 8457.18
